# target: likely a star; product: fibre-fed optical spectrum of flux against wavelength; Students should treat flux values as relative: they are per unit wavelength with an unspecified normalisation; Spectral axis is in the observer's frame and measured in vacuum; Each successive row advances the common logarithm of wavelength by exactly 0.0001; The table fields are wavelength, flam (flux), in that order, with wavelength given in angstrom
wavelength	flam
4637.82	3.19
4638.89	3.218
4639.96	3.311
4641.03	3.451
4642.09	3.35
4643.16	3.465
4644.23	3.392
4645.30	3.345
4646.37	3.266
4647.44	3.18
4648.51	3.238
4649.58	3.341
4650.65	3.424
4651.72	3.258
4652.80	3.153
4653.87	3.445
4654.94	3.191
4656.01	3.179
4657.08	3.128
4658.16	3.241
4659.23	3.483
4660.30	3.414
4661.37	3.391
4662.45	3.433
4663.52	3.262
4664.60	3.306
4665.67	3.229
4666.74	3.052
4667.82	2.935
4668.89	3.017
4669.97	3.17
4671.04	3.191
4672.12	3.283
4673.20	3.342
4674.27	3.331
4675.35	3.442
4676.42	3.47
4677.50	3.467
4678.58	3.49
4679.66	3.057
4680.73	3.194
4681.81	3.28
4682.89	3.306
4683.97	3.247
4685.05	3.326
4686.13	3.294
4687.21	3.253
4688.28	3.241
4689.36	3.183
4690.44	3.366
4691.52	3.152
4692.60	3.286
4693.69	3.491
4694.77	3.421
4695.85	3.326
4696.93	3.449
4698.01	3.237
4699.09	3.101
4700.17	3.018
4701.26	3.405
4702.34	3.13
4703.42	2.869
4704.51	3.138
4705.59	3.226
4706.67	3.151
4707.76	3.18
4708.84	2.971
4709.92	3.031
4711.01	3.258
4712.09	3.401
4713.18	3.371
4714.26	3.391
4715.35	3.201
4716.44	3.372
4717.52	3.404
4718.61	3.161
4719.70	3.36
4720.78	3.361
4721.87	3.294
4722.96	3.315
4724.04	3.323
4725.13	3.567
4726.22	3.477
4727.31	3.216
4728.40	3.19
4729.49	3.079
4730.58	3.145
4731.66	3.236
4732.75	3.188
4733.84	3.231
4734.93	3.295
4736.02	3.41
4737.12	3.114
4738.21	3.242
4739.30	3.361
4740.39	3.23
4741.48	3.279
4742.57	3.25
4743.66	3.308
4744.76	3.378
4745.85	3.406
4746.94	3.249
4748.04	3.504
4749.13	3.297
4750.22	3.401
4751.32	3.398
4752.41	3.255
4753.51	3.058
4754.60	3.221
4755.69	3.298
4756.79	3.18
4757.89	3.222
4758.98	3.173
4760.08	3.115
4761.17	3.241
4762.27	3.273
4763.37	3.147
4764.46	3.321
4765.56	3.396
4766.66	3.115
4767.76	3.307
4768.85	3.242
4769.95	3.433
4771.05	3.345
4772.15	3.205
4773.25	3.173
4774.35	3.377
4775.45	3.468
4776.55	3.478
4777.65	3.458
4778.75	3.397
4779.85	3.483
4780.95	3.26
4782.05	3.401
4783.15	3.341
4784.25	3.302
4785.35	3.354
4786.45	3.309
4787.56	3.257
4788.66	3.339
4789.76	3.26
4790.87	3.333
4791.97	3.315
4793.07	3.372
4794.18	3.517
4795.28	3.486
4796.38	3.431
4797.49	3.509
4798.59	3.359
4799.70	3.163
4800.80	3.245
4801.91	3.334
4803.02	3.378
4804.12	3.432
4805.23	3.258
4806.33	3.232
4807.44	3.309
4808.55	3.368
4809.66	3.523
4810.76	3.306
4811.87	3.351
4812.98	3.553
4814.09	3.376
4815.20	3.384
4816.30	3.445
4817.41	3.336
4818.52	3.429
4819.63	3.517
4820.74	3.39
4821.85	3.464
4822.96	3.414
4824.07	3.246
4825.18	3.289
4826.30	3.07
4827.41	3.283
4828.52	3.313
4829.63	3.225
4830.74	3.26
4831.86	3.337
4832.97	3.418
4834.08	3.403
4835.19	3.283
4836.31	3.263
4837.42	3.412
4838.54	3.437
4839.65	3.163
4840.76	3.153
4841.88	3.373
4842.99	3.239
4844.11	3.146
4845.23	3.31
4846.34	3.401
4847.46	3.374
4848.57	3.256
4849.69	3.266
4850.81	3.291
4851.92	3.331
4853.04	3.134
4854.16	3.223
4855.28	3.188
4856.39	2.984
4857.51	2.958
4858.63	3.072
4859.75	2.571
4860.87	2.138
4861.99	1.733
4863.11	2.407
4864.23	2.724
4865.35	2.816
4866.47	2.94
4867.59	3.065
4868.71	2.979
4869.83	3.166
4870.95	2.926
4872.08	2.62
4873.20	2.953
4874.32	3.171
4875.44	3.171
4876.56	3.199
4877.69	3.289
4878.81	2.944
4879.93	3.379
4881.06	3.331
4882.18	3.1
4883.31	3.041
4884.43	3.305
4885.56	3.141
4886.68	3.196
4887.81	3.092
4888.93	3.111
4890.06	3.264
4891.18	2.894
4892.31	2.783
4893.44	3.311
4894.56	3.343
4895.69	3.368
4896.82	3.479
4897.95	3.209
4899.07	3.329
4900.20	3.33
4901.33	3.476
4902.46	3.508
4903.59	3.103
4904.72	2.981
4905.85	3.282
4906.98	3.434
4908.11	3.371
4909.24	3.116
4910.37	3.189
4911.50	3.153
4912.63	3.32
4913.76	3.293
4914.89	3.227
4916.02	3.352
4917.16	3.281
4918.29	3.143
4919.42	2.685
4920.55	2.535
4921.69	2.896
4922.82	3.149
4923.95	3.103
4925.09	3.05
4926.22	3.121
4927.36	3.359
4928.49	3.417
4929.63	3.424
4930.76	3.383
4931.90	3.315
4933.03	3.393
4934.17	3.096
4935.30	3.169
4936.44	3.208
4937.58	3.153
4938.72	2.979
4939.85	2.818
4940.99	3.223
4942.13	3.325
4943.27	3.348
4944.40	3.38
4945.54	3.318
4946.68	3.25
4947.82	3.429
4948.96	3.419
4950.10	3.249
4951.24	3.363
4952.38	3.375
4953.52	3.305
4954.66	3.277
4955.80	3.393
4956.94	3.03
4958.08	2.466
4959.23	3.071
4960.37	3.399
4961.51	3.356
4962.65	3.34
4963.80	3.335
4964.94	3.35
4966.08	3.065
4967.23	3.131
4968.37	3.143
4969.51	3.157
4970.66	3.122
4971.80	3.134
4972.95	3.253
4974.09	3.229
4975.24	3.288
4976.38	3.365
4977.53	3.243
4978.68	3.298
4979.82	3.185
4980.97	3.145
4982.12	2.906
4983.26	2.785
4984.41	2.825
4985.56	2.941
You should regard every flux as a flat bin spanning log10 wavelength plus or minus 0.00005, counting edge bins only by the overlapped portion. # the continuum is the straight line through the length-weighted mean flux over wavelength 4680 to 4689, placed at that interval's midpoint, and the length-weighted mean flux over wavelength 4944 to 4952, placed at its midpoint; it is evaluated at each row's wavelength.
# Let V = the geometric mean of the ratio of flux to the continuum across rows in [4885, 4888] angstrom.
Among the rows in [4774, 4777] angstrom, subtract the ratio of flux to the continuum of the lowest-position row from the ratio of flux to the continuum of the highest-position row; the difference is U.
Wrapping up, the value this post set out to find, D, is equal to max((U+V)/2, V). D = 0.95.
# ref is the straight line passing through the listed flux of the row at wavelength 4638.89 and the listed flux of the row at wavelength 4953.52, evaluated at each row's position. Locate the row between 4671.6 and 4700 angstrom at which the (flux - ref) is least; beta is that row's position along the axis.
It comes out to 4679.66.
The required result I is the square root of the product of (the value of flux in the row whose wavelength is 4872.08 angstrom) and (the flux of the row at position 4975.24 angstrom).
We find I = 2.9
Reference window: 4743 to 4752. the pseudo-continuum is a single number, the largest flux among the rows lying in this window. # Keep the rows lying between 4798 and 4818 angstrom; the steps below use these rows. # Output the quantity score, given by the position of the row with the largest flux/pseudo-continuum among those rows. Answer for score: 4812.98 angstrom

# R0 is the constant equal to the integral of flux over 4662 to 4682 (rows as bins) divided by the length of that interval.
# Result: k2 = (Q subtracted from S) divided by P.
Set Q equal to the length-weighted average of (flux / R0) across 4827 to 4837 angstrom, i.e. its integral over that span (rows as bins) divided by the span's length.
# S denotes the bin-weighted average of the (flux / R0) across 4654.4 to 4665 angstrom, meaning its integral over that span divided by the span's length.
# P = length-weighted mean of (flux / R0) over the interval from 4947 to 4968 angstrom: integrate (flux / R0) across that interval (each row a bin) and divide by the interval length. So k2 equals -0.003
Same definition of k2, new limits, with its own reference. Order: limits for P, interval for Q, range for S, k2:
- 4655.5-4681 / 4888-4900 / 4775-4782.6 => 0.064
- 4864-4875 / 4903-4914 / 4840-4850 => 0.018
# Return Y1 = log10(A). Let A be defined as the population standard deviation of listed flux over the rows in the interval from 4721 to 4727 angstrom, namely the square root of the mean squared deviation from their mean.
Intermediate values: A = 0.108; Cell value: -0.97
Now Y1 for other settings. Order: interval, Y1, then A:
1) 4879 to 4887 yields -0.93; 0.118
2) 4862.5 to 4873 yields -0.65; 0.222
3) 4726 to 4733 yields -0.94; 0.116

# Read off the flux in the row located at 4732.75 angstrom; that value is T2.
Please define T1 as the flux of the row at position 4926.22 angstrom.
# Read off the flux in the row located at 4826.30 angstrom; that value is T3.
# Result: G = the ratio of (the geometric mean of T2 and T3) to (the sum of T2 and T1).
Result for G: 0.496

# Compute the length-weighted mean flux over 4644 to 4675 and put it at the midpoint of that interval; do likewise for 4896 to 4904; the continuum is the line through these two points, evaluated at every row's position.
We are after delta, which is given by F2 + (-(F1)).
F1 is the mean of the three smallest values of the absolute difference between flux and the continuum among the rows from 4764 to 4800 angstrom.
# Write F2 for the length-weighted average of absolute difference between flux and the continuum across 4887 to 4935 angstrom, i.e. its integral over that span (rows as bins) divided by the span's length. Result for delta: 0.179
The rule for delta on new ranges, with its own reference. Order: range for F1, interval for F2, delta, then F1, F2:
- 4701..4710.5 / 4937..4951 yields 0.050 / 0.094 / 0.14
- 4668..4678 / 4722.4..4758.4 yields 0.040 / 0.051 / 0.09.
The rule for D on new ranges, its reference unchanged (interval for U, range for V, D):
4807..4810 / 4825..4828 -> 0.97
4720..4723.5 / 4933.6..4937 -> 0.95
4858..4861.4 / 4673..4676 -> 1.03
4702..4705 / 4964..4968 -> 0.95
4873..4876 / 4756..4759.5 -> 0.97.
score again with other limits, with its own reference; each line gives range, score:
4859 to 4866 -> 4865.35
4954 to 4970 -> 4960.37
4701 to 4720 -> 4701.26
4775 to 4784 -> 4779.85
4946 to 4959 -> 4947.82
